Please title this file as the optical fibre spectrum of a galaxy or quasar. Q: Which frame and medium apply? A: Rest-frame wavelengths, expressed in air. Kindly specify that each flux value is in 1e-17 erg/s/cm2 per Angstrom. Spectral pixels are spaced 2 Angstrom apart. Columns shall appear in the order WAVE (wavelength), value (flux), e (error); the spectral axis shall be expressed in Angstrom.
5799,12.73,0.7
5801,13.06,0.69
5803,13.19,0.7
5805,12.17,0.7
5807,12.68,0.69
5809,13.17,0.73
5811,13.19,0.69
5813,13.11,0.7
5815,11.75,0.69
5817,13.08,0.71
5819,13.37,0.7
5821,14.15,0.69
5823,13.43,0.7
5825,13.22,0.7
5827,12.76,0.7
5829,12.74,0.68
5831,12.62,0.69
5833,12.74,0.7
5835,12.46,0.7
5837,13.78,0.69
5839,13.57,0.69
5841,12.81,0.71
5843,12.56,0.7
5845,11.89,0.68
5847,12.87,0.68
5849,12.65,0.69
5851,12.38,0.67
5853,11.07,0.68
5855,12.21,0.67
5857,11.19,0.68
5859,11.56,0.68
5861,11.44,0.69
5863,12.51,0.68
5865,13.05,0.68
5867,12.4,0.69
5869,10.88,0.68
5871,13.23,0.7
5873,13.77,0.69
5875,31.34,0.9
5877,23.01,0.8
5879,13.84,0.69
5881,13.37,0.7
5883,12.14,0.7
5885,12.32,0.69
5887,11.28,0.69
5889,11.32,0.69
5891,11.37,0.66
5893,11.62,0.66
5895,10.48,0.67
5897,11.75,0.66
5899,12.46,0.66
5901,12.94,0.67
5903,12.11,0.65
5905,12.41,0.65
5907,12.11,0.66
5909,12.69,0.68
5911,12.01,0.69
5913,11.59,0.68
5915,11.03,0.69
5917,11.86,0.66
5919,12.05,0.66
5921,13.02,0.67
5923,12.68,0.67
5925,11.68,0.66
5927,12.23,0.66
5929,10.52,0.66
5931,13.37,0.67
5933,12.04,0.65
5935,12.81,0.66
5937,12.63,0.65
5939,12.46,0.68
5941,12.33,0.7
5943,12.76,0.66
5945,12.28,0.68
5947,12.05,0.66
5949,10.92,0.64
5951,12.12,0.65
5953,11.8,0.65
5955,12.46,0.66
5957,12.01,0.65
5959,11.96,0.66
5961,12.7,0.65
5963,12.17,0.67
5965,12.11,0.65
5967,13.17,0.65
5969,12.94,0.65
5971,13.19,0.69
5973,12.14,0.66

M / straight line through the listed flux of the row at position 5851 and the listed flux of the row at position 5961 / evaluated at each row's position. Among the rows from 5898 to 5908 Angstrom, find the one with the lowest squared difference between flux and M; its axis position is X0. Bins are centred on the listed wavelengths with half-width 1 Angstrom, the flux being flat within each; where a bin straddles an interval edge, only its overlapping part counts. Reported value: 5899 Angstrom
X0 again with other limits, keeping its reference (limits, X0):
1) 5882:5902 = 5899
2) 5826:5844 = 5835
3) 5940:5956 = 5943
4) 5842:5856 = 5851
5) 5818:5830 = 5829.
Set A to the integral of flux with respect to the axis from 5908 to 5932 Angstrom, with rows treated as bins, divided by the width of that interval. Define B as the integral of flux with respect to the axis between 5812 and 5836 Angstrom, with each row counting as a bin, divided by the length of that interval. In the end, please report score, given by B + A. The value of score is 25.0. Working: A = 12.1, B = 13.0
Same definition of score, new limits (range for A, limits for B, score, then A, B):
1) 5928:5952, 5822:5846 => 25.1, 12.2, 12.9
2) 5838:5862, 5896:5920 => 24.3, 12.2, 12.1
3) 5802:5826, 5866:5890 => 28.0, 13.0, 14.9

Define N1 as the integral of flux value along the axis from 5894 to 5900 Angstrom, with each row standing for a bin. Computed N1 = 69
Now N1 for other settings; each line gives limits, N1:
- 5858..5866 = 97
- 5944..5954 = 118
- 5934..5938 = 51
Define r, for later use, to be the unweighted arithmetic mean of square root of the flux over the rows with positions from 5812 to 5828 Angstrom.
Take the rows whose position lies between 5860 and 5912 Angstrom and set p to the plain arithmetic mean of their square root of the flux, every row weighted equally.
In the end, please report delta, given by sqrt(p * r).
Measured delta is 3.623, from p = 3.63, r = 3.62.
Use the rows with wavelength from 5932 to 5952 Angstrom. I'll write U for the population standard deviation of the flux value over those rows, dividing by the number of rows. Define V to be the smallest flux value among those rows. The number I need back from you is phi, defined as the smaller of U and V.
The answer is 0.51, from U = 0.5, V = 10.92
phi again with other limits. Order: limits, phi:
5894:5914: 0.65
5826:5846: 0.51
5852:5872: 0.80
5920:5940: 0.76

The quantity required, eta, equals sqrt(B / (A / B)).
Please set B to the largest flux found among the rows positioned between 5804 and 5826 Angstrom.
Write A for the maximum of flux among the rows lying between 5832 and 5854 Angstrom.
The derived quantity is 3.81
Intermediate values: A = 13.78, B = 14.15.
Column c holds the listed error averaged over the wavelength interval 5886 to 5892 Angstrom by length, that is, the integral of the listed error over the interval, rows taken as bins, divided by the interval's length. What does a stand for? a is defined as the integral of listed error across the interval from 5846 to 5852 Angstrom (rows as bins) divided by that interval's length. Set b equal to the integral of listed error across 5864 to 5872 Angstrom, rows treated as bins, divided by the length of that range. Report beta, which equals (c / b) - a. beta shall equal 0.309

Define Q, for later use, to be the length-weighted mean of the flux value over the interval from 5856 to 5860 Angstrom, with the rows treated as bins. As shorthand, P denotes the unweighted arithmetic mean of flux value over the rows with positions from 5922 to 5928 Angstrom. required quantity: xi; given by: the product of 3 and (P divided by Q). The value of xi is 3.2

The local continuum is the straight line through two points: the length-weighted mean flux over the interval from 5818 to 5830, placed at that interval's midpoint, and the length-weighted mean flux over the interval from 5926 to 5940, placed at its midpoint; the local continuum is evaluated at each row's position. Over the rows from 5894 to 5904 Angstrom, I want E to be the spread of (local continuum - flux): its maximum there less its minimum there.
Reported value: 2.51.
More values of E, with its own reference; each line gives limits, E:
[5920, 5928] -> 1.30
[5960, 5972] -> 1.13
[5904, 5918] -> 1.61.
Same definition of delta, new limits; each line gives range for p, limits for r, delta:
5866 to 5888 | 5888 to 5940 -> 3.652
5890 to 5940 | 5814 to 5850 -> 3.533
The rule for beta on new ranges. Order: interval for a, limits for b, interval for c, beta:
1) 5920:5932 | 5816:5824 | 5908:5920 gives 0.302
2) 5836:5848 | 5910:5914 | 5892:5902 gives 0.278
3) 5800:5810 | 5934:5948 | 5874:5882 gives 0.451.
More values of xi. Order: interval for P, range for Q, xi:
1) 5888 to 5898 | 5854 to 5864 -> 2.9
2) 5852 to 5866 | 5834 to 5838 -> 2.7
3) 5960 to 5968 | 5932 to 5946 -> 3.0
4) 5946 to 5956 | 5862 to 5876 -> 2.3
